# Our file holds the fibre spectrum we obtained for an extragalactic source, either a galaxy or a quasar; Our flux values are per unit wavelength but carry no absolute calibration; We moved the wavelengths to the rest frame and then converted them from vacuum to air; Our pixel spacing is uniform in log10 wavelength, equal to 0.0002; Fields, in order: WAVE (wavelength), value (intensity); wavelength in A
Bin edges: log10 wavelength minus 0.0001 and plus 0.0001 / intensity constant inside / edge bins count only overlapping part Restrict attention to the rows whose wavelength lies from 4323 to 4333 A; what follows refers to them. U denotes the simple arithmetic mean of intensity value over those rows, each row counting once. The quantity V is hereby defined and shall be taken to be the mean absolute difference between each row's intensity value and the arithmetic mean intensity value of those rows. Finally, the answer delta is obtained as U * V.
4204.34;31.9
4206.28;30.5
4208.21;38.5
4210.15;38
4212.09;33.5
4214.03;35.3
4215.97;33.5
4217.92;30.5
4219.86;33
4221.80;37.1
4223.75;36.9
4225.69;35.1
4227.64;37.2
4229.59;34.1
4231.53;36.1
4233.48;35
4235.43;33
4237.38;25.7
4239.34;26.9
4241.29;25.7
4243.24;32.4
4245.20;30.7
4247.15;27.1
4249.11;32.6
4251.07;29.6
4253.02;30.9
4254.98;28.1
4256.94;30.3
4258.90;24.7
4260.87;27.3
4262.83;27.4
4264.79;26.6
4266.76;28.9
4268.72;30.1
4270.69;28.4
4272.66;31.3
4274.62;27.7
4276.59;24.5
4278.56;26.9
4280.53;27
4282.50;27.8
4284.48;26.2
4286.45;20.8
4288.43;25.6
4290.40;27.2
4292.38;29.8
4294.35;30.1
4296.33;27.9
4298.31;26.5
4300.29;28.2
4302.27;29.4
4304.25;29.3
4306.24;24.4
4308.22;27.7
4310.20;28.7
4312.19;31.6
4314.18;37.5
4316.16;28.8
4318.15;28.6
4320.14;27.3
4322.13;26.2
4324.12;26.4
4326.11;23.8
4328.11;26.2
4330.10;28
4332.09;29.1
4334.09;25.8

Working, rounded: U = 27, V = 1.48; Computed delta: 40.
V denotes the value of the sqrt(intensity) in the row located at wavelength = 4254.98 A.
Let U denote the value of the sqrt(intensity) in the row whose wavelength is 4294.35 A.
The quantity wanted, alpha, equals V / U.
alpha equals 0.97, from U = 5.5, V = 5.3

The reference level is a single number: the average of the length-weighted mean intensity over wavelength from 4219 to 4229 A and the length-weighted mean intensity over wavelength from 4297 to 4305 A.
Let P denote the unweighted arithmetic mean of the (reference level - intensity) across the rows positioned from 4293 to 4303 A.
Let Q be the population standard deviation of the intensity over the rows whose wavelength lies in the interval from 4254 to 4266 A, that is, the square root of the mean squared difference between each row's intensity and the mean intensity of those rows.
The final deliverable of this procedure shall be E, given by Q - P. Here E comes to -2.0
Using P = 3.6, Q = 1.7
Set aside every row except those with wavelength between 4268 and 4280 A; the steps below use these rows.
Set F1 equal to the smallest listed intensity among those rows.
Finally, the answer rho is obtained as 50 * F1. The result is 1225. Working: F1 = 24.5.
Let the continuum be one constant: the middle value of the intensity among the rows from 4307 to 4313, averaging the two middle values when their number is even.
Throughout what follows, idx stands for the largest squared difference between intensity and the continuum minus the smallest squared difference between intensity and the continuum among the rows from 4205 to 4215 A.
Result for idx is 93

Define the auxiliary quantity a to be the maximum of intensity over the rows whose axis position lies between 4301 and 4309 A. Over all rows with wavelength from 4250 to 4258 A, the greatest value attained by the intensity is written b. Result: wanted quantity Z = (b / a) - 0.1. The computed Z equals 0.95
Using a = 29.4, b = 30.9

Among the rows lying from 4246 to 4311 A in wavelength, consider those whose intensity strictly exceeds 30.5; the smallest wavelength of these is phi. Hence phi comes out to 4249.11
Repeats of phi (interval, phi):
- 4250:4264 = 4253.02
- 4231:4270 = 4231.53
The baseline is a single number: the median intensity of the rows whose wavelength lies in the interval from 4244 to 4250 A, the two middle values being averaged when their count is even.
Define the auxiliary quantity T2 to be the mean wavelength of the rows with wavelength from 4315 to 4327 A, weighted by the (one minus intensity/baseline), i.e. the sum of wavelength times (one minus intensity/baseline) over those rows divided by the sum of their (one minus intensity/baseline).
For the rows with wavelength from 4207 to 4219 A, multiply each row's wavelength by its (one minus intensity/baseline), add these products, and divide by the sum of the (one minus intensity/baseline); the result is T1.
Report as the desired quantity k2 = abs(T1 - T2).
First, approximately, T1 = 4211.1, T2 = 4322.5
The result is 111.5 A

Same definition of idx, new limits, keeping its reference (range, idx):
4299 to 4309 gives 18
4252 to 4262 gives 16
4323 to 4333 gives 24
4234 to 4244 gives 15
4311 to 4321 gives 77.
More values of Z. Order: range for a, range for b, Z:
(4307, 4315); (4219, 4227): 0.89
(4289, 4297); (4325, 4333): 0.87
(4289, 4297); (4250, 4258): 0.93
